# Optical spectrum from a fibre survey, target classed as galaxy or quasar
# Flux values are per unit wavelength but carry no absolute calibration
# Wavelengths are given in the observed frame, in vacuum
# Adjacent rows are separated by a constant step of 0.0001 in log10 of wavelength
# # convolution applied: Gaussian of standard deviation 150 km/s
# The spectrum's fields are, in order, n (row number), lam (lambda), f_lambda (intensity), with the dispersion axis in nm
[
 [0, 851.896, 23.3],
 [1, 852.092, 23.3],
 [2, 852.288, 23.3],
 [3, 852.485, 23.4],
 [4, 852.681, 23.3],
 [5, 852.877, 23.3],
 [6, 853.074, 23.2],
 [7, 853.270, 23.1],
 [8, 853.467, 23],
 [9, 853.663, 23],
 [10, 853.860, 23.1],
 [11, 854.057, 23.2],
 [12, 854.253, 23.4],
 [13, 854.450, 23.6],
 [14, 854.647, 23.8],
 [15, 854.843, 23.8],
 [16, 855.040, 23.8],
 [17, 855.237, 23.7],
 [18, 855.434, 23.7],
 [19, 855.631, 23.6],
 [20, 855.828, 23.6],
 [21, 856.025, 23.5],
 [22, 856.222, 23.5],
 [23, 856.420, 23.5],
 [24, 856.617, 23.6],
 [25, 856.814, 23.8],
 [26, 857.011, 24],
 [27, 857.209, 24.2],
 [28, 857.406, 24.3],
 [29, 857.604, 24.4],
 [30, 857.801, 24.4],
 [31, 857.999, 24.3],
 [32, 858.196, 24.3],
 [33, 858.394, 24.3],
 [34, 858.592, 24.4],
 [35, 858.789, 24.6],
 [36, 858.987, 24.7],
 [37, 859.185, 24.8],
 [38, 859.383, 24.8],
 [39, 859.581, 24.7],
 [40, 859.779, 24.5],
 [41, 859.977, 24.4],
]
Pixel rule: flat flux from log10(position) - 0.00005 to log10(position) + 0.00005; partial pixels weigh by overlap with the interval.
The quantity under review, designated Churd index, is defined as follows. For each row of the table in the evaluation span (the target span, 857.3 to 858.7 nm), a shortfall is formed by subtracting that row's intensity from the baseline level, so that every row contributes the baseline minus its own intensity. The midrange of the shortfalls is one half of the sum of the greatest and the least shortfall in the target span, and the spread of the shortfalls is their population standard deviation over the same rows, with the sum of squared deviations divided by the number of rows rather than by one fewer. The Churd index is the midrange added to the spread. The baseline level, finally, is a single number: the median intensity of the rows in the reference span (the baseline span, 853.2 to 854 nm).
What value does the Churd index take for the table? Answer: -1.3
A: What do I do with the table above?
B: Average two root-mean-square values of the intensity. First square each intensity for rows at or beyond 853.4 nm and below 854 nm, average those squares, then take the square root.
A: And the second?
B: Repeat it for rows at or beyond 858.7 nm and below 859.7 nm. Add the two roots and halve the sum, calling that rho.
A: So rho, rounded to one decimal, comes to 23.9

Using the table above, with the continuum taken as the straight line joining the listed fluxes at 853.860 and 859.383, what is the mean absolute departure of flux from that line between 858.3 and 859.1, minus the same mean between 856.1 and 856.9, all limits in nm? -0.22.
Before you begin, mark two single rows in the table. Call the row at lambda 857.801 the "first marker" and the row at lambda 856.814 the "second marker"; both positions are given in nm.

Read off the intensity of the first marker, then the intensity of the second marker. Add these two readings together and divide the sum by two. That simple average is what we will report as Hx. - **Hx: 24.1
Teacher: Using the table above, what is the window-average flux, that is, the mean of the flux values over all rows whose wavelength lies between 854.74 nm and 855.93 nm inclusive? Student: 23.7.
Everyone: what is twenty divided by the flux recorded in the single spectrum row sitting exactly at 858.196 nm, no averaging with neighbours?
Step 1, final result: 0.823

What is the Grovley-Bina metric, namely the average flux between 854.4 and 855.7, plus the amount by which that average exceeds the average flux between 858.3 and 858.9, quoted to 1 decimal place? 23.0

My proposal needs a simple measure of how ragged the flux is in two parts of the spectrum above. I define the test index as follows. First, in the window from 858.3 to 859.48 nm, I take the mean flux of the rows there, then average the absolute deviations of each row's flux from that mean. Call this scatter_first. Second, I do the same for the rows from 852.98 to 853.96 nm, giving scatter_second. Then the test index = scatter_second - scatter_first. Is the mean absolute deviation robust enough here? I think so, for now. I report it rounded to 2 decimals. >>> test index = -0.10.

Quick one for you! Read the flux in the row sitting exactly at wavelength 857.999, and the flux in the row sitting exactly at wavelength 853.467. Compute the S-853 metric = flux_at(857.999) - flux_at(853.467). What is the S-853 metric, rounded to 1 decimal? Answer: 1.3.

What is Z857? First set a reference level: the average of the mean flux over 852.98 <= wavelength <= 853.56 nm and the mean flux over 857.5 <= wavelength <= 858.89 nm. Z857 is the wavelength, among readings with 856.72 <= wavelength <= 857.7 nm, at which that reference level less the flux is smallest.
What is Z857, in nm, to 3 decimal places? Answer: 857.604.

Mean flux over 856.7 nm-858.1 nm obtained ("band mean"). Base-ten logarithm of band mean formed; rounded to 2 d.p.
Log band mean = 1.38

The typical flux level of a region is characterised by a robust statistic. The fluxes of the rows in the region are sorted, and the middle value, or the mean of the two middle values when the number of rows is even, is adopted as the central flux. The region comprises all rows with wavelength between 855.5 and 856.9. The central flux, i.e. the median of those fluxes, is 23.6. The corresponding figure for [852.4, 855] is 23.3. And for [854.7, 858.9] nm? 23.8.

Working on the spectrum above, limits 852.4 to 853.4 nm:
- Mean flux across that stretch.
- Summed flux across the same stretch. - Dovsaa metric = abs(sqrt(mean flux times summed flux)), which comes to 52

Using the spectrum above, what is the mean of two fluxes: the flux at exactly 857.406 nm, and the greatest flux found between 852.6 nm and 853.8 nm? 23.8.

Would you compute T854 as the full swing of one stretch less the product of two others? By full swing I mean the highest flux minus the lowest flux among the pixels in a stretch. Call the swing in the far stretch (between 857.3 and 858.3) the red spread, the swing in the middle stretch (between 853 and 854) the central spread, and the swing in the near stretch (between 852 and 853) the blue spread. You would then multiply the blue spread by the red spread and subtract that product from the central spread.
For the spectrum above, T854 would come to 0.19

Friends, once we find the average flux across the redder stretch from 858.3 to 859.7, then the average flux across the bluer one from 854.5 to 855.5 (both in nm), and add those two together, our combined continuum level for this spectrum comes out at 48.4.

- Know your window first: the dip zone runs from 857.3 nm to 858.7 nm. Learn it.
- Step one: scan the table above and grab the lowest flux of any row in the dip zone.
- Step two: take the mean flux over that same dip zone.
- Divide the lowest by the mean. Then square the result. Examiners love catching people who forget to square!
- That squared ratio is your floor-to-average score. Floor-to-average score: 0.996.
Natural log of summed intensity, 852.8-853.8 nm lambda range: 4.75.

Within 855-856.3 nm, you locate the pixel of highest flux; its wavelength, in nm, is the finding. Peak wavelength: 855.040 nm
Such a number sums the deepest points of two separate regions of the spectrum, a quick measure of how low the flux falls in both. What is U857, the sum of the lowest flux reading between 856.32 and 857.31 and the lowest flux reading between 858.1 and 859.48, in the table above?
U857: 47.8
